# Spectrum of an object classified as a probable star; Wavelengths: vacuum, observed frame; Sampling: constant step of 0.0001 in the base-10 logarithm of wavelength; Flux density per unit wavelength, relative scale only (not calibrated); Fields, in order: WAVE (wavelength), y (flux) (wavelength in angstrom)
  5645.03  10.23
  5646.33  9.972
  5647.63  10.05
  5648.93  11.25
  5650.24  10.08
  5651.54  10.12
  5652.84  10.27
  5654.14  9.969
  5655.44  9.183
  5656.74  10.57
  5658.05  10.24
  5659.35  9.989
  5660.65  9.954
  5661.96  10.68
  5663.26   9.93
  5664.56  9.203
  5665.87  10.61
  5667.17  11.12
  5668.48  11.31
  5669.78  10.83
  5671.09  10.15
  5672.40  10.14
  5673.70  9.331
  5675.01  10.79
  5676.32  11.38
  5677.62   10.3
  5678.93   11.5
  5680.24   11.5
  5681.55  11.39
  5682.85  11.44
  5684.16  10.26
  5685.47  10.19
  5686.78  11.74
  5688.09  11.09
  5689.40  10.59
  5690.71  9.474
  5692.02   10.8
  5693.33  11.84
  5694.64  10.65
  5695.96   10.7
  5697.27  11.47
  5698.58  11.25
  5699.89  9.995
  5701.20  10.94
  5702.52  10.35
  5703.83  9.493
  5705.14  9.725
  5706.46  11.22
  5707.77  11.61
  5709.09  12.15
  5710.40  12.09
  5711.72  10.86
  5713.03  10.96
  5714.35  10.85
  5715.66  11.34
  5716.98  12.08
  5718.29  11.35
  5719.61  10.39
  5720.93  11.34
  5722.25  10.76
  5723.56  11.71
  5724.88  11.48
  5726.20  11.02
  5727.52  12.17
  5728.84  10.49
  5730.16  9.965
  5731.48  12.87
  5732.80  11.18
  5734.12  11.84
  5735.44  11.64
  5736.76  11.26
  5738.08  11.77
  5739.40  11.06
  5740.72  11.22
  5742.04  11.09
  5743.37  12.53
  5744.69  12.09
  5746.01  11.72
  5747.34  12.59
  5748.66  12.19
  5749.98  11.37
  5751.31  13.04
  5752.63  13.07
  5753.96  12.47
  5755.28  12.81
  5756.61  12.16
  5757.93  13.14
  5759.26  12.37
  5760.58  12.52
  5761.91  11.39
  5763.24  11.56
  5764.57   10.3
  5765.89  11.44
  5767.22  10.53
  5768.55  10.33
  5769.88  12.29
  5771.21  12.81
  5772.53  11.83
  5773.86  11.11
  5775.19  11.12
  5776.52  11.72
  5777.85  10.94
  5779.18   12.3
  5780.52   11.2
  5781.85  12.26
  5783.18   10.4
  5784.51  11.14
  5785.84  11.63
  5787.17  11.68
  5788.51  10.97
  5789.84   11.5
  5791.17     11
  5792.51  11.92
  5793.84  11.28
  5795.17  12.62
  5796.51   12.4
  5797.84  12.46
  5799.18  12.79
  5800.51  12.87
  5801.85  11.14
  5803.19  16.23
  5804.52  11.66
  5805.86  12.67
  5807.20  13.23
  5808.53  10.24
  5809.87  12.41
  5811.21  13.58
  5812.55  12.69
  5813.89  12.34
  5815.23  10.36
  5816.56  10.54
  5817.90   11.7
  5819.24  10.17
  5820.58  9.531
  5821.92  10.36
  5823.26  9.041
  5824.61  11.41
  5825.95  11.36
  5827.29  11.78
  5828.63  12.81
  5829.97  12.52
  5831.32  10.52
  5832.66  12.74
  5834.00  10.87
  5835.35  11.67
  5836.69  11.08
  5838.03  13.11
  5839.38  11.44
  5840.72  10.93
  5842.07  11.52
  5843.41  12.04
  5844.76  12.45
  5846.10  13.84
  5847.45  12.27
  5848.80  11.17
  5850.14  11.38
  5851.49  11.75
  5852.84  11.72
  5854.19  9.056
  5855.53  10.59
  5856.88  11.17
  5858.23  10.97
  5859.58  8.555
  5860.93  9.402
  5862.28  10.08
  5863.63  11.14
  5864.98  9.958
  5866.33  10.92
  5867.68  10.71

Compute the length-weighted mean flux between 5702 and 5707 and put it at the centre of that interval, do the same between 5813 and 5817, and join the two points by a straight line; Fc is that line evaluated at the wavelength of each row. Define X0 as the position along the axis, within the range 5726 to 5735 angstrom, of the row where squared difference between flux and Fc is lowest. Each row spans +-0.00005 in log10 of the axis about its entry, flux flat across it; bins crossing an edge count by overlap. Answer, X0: 5728.84 angstrom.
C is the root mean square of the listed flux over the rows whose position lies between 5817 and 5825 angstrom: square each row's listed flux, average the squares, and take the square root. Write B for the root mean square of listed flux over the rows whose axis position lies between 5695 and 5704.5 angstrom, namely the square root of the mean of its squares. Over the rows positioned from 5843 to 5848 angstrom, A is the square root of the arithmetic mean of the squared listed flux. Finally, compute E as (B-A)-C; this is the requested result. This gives -12.5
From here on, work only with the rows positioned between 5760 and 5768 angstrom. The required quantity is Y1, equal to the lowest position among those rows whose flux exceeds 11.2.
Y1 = 5760.58 angstrom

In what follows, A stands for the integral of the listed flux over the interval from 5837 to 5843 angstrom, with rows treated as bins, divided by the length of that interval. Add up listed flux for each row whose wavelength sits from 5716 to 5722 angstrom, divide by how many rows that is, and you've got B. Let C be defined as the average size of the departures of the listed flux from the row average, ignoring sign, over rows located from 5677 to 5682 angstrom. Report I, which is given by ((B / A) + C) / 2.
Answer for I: 0.70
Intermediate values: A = 11.7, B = 11.3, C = 0.44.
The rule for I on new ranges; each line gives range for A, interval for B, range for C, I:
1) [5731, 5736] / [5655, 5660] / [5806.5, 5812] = 0.95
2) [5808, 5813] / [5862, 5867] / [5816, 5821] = 0.75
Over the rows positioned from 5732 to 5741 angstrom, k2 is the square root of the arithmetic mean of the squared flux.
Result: 11.4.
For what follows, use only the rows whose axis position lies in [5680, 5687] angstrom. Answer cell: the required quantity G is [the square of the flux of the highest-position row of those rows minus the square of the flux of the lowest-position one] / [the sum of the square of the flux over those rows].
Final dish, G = 0.008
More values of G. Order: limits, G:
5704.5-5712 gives 0.030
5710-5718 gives 0.000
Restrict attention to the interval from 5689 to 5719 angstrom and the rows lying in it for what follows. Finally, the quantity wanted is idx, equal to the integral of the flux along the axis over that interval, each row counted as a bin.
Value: 329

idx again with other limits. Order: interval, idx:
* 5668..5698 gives 325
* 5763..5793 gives 342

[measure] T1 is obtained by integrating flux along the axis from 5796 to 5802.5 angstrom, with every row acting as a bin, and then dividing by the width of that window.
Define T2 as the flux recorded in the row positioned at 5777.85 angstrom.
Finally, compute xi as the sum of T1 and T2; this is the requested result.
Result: 23.3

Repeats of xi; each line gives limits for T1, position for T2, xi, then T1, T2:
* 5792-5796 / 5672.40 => 22.1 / 11.97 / 10.14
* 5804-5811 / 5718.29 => 23.5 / 12.14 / 11.35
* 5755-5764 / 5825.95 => 23.6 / 12.23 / 11.36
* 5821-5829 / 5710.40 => 23.1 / 11.01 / 12.09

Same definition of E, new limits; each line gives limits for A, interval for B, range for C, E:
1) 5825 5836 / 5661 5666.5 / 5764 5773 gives -13.1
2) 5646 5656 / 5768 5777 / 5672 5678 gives -8.9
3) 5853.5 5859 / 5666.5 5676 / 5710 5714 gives -11.3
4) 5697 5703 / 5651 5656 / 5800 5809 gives -13.6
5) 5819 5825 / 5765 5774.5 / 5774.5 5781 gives -10.1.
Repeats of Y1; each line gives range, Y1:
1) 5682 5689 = 5682.85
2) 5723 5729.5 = 5723.56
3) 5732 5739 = 5734.12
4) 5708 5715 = 5709.09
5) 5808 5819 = 5809.87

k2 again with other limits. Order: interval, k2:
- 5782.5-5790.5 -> 11.2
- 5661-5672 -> 10.5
